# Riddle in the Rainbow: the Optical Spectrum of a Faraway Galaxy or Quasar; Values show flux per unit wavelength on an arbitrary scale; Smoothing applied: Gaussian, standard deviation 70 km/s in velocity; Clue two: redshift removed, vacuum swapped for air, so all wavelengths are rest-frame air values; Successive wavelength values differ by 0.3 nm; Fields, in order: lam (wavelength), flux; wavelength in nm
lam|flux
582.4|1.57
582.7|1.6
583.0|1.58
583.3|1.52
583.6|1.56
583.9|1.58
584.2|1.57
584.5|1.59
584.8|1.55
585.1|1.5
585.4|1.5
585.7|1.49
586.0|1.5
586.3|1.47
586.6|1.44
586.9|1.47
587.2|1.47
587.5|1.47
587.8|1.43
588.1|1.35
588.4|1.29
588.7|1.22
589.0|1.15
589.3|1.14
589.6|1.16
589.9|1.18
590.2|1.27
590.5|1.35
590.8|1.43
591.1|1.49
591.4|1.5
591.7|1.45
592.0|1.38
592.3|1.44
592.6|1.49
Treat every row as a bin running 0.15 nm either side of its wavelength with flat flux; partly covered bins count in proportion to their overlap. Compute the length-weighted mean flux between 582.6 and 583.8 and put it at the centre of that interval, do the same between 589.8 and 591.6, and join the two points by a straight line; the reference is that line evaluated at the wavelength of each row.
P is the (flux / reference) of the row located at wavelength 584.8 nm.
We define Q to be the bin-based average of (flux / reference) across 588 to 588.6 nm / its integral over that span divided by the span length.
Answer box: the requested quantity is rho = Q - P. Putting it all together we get -0.11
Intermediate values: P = 1.02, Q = 0.91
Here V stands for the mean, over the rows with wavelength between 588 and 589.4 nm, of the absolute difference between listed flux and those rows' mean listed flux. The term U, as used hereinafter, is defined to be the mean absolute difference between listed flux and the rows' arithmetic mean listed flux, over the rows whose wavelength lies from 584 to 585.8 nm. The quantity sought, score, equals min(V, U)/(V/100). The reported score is 51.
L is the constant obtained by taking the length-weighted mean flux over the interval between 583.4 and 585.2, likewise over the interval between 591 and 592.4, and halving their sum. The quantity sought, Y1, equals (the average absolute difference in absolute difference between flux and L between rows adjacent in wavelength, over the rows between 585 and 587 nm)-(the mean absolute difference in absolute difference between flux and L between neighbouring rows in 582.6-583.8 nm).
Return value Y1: -0.022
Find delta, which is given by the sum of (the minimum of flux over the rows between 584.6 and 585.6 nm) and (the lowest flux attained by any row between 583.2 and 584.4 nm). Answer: 3.0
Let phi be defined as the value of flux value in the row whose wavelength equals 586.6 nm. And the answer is 1.44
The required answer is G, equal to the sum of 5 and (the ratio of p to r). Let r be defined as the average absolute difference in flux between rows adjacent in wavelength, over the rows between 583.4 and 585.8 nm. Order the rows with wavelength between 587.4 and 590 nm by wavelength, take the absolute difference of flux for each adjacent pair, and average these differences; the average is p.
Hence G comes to 7.2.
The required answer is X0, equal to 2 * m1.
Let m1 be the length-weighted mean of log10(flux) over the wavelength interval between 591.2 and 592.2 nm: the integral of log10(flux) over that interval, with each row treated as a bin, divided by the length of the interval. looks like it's 0.32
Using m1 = 0.16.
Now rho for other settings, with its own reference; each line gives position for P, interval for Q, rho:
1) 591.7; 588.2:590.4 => -0.22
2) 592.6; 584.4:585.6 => -0.11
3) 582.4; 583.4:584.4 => 0.02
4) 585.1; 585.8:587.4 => 0.01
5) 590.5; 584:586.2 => 0.03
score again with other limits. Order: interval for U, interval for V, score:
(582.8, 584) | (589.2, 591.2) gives 17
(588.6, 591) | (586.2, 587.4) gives 100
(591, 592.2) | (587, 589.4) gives 35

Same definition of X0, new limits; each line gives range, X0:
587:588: 0.32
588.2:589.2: 0.17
